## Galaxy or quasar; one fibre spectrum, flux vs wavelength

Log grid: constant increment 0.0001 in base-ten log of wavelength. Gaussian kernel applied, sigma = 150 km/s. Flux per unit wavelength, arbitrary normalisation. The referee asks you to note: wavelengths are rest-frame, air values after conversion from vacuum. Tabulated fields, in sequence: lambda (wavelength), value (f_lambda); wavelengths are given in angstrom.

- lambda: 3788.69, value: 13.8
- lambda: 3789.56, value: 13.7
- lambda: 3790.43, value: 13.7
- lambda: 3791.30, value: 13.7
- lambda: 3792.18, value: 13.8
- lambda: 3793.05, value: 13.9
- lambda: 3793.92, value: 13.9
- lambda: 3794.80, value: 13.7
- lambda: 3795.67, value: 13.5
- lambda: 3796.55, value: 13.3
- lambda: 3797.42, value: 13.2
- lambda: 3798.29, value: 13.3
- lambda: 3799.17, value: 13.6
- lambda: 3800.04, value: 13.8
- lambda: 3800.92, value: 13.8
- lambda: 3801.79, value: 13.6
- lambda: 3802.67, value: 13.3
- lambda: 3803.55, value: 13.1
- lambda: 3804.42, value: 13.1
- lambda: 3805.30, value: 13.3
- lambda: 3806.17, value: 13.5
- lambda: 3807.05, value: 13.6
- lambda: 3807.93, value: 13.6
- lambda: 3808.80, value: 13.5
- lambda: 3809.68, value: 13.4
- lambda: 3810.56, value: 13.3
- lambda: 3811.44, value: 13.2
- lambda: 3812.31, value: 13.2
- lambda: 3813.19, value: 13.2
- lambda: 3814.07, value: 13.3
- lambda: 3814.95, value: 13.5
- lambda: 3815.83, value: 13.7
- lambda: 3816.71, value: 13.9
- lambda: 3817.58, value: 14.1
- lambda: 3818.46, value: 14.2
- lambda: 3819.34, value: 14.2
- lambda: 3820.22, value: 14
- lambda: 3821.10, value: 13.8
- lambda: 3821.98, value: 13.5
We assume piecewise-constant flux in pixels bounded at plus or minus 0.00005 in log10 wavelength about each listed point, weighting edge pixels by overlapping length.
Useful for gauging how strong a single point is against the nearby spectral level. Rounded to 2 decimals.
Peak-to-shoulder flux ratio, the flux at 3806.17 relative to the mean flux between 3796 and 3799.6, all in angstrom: 1.01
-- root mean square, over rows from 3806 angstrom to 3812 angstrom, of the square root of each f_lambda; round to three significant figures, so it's 3.67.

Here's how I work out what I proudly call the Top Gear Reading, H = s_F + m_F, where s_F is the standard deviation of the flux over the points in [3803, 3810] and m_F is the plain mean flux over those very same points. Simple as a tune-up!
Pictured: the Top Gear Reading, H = 13.6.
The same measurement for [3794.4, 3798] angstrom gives 13.6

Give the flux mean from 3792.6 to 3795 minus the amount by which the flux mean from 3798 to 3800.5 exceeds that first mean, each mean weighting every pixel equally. 14.1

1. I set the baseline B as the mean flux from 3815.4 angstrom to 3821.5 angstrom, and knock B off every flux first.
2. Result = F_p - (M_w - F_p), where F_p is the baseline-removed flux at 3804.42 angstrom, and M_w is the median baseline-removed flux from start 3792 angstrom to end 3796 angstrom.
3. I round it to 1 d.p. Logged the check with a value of -1.6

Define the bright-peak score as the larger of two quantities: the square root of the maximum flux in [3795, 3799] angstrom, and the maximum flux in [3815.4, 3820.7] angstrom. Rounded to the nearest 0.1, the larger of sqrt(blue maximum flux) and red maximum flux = 14.2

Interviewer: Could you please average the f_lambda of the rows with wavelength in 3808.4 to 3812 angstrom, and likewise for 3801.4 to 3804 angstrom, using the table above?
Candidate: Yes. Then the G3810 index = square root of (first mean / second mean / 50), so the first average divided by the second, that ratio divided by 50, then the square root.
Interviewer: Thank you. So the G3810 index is 0.142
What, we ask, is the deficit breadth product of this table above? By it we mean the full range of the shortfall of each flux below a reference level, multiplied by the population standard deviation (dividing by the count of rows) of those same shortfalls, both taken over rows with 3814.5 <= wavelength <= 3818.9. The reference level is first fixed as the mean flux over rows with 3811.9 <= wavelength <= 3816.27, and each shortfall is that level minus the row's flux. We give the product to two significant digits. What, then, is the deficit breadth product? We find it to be 0.18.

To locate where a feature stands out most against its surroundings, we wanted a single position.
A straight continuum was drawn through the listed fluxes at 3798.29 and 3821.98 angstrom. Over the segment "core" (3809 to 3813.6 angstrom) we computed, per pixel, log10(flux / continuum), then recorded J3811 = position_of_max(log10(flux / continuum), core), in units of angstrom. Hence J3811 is 3809.68 angstrom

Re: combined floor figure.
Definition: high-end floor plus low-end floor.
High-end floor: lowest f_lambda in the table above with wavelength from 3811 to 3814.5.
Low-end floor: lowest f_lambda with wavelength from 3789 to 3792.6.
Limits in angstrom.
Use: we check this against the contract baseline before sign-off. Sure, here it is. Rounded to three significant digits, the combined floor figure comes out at 26.9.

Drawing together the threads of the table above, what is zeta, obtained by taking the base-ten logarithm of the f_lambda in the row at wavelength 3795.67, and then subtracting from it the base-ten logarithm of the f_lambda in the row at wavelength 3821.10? -0.010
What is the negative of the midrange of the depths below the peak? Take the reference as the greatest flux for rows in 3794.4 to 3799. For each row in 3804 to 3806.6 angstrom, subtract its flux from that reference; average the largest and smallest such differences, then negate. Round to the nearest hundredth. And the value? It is -0.40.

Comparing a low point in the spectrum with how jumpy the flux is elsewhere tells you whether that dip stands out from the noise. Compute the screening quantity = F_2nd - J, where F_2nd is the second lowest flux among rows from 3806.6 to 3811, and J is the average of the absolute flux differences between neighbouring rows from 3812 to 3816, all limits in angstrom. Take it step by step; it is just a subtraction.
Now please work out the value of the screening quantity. 13.3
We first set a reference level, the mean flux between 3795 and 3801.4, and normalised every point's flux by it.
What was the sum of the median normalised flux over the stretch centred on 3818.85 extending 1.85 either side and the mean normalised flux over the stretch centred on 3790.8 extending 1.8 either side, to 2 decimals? 2.06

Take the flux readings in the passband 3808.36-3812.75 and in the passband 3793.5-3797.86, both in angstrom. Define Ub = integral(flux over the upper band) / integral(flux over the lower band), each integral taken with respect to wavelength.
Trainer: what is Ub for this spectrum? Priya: 0.99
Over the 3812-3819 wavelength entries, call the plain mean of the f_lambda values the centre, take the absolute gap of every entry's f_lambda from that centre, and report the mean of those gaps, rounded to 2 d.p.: 0.34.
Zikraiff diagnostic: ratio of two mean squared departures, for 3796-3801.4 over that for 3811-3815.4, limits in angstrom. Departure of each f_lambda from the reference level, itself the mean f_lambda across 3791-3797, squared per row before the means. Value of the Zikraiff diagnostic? 0.5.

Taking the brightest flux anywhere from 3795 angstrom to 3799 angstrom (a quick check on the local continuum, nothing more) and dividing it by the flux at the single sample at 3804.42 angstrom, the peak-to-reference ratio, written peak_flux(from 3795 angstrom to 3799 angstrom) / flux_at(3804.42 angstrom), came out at 1.031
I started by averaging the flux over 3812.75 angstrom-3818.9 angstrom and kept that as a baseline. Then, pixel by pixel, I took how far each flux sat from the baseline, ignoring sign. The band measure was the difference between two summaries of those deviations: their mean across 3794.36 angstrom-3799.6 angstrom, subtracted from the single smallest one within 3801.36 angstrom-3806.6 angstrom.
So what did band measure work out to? -0.167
